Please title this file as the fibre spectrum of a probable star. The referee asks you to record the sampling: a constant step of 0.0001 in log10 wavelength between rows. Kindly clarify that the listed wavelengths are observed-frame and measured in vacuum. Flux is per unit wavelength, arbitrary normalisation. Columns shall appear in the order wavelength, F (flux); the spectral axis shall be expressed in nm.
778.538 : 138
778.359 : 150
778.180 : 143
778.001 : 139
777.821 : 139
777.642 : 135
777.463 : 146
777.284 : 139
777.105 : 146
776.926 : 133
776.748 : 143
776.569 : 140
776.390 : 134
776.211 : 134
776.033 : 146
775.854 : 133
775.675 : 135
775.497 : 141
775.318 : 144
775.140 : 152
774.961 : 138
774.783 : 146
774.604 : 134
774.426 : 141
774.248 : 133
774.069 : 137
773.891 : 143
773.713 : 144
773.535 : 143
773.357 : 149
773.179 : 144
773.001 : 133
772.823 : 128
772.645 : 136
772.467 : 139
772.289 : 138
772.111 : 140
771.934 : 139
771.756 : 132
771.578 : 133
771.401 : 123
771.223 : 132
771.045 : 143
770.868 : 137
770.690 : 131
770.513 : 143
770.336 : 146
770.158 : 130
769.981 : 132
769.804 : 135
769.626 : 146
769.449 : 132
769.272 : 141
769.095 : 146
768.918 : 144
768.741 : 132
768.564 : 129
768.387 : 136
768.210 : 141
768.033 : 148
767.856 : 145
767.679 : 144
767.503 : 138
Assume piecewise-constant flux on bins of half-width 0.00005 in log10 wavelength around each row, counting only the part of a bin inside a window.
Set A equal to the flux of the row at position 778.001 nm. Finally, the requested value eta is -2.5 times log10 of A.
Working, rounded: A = 139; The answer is -5.36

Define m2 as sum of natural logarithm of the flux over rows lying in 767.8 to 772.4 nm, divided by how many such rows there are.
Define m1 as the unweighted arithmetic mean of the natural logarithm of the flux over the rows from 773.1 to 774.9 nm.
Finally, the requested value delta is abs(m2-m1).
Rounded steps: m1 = 4.95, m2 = 4.92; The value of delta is 0.029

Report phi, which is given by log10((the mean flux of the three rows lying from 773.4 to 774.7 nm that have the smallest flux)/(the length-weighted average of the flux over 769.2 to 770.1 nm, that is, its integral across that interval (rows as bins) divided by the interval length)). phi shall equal -0.007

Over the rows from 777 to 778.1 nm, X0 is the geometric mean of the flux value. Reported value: 141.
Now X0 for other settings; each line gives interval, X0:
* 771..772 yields 134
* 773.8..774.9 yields 139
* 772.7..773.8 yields 140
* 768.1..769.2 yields 138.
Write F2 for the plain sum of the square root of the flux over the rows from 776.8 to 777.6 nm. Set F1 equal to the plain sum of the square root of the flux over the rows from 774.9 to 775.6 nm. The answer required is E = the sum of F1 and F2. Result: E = 95.4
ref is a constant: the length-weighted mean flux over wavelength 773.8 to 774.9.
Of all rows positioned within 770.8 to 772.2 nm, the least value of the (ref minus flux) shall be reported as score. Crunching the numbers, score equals -4.0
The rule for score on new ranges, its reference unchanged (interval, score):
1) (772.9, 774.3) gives -10.0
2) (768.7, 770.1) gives -7.0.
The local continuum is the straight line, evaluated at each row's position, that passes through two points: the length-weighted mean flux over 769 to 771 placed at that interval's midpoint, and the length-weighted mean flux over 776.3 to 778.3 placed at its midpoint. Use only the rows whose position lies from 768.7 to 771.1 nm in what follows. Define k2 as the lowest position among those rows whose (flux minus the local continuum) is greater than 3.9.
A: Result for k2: 768.918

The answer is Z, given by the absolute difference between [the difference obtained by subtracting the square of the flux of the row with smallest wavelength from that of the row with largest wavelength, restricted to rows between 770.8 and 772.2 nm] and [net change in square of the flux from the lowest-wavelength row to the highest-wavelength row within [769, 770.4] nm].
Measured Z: 831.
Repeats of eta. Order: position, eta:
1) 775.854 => -5.31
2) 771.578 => -5.31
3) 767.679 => -5.40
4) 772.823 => -5.27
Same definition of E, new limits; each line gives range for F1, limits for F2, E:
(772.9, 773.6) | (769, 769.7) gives 95.2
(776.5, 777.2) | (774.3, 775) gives 94.7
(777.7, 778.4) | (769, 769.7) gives 95.3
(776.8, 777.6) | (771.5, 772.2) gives 94.1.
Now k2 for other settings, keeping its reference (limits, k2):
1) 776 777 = 776.033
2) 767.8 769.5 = 767.856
